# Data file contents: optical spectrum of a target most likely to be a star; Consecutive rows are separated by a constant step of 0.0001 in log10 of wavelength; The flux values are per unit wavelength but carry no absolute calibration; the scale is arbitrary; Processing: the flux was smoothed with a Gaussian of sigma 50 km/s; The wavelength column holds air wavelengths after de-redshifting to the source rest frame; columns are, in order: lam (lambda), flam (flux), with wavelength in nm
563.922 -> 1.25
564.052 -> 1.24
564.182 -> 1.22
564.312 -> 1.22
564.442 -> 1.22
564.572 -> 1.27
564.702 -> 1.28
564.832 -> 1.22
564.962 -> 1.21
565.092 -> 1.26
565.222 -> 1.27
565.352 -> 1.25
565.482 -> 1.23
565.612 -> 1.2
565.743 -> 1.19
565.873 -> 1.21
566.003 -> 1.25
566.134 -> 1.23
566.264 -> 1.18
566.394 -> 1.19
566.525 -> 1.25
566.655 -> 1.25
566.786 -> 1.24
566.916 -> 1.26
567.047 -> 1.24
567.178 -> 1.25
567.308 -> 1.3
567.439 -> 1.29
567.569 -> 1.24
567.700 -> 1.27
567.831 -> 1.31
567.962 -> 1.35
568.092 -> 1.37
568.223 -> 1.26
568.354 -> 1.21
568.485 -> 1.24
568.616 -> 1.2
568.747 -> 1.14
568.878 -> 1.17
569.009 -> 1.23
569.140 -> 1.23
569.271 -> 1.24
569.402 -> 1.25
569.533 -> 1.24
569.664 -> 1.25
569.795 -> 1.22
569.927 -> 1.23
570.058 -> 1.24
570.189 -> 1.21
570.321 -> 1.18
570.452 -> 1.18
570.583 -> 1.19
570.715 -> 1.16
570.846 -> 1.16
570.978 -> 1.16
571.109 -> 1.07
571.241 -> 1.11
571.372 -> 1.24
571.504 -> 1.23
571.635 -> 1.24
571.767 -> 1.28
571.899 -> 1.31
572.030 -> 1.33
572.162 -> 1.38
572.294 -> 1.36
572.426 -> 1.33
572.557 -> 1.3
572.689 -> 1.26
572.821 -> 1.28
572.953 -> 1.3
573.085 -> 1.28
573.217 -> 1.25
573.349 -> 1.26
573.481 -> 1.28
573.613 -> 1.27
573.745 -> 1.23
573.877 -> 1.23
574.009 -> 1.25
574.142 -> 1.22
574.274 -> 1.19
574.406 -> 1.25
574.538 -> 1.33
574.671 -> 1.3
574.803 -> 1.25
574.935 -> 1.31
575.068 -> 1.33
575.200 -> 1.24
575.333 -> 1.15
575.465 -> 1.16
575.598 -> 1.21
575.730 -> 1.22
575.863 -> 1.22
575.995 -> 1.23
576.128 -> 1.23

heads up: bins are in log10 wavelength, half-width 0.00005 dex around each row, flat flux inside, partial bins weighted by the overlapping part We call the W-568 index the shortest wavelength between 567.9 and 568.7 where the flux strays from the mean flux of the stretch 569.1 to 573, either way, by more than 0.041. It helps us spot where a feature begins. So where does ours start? 567.962 nm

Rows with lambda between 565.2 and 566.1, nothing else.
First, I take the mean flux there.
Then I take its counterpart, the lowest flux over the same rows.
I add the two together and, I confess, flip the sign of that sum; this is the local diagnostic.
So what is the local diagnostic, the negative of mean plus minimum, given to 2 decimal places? -2.42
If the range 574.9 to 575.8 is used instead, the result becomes -2.38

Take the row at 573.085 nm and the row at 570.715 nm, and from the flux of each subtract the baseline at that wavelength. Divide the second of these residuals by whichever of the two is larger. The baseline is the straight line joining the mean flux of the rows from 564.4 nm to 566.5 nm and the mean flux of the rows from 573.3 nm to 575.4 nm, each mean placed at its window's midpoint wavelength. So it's -3.0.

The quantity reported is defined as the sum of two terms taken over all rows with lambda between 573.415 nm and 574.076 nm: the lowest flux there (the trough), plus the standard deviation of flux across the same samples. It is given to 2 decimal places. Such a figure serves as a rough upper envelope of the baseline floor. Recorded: 1.25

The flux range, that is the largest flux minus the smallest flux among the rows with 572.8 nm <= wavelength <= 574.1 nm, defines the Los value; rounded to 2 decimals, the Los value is 0.07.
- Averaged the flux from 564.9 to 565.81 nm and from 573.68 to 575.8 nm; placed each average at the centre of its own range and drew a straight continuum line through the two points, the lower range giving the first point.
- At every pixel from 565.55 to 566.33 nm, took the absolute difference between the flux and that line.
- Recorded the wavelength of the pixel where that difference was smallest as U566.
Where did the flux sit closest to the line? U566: 566.134 nm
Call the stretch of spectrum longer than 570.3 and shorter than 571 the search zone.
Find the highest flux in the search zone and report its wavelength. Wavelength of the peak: 570.583 nm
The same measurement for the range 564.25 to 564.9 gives 564.702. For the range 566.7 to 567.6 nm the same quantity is 567.308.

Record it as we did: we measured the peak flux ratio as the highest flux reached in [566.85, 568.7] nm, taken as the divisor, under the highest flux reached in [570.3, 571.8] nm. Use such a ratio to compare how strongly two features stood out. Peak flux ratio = 0.93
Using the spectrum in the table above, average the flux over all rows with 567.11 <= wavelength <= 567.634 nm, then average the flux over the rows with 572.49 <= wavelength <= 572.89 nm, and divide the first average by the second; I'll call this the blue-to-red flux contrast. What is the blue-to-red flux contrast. 0.99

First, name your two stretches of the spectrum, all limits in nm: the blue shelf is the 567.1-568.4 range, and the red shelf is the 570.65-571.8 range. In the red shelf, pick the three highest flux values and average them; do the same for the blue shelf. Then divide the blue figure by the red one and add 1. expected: 2.07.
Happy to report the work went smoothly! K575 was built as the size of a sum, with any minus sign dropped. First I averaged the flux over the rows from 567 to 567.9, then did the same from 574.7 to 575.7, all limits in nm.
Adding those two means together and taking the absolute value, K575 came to 2.51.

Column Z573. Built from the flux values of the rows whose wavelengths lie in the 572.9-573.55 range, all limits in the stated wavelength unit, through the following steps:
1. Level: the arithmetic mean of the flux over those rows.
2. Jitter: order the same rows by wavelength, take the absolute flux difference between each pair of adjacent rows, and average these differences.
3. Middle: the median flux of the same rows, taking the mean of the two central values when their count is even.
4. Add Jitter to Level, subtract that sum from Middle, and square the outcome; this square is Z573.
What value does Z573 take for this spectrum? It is 0.0002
